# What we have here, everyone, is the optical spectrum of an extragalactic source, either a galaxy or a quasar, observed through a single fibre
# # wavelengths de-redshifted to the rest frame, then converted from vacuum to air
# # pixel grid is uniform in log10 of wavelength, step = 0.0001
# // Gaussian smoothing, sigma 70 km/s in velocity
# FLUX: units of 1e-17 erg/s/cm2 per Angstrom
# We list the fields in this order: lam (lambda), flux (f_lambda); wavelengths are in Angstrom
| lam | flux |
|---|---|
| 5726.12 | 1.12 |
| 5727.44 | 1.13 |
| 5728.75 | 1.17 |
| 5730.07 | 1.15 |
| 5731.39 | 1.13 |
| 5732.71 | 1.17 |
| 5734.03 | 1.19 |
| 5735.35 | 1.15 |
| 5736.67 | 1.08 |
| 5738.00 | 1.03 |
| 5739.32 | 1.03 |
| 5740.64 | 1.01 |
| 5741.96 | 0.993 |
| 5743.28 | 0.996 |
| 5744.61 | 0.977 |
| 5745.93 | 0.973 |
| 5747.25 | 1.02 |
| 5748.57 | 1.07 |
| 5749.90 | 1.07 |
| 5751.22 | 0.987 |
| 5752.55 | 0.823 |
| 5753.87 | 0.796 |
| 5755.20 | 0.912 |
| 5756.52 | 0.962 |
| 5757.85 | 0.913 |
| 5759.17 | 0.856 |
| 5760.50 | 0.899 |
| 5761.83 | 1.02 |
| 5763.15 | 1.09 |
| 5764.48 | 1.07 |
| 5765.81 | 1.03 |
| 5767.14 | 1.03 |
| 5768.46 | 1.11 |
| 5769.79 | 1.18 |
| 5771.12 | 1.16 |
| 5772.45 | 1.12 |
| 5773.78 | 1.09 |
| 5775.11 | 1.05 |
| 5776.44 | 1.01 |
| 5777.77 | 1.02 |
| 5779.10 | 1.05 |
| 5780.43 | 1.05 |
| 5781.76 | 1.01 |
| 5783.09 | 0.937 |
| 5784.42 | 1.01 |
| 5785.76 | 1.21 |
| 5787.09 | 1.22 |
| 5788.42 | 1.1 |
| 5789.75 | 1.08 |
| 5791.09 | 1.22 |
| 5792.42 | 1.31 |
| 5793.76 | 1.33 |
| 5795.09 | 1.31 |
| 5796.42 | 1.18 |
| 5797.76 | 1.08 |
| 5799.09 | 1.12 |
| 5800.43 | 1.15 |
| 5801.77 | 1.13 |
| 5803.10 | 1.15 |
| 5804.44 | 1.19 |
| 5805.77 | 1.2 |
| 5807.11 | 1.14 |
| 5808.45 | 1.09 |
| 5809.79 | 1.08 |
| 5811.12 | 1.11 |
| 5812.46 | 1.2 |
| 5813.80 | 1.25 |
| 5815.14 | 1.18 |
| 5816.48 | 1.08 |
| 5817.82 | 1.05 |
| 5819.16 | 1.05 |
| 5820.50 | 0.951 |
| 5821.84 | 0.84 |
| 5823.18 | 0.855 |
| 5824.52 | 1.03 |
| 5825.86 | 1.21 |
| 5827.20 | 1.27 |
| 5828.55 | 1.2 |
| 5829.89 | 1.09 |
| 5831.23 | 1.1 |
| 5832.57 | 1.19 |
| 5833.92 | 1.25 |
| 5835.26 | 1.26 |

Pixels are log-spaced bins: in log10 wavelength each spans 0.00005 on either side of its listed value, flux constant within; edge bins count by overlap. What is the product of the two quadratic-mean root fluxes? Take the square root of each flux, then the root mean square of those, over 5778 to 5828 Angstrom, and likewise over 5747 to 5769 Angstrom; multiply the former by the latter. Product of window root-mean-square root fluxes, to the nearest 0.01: 1.05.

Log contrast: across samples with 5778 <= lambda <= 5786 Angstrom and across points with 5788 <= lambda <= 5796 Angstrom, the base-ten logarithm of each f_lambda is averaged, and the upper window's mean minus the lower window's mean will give 0.07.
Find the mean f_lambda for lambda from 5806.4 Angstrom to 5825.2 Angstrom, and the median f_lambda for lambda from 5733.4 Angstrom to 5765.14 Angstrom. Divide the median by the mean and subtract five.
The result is -4.06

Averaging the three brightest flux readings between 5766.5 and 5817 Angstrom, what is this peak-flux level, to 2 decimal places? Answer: 1.32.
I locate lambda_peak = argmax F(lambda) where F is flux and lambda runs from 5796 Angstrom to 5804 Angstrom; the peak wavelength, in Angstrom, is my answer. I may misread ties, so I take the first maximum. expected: 5796.42 Angstrom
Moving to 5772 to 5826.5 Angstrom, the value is 5793.76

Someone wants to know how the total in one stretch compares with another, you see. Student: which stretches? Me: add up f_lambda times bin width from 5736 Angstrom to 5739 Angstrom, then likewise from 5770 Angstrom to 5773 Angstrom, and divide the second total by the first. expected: 1.09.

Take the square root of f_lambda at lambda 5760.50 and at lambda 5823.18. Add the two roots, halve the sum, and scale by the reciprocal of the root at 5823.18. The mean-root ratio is 1.01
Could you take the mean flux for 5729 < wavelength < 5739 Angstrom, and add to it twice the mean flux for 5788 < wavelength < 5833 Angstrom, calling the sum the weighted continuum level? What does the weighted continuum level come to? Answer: 3.39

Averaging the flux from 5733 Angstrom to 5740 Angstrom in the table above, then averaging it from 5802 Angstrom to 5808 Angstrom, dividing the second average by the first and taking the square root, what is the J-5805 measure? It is 1.03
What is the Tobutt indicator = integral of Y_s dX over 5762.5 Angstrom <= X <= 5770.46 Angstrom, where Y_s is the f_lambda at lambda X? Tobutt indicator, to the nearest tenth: 8.6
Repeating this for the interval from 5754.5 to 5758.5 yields 3.7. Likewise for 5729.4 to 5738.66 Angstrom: 10.4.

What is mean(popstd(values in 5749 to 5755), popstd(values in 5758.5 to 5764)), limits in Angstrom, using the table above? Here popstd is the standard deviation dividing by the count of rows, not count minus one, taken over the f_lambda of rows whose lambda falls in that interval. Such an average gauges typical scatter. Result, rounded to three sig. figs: 0.104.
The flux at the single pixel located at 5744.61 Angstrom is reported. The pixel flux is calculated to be 0.977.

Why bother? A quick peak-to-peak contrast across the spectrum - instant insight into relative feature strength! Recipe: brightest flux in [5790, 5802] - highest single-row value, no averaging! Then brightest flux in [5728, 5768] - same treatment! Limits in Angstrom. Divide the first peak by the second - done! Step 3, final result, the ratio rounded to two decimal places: 1.12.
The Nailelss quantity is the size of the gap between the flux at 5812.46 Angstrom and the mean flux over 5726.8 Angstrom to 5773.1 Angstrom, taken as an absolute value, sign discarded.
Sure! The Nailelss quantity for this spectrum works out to 0.16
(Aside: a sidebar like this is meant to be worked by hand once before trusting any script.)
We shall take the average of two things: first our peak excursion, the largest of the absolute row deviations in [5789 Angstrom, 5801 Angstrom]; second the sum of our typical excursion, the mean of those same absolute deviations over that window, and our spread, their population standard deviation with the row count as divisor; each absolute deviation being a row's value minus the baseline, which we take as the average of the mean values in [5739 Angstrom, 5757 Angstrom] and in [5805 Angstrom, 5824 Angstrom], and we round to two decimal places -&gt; 0.29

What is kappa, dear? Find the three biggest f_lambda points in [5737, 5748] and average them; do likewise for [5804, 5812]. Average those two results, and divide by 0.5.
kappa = 2.20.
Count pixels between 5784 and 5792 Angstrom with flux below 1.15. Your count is 3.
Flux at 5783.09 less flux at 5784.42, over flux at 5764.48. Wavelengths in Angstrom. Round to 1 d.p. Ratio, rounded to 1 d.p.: -0.1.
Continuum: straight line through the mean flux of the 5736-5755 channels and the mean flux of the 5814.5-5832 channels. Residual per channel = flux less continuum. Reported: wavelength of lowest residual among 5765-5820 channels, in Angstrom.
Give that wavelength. 5783.09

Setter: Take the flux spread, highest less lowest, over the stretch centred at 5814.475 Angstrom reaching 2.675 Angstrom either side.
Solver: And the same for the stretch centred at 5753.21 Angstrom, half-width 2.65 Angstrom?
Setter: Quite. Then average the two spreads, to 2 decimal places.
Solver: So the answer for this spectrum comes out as 0.18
